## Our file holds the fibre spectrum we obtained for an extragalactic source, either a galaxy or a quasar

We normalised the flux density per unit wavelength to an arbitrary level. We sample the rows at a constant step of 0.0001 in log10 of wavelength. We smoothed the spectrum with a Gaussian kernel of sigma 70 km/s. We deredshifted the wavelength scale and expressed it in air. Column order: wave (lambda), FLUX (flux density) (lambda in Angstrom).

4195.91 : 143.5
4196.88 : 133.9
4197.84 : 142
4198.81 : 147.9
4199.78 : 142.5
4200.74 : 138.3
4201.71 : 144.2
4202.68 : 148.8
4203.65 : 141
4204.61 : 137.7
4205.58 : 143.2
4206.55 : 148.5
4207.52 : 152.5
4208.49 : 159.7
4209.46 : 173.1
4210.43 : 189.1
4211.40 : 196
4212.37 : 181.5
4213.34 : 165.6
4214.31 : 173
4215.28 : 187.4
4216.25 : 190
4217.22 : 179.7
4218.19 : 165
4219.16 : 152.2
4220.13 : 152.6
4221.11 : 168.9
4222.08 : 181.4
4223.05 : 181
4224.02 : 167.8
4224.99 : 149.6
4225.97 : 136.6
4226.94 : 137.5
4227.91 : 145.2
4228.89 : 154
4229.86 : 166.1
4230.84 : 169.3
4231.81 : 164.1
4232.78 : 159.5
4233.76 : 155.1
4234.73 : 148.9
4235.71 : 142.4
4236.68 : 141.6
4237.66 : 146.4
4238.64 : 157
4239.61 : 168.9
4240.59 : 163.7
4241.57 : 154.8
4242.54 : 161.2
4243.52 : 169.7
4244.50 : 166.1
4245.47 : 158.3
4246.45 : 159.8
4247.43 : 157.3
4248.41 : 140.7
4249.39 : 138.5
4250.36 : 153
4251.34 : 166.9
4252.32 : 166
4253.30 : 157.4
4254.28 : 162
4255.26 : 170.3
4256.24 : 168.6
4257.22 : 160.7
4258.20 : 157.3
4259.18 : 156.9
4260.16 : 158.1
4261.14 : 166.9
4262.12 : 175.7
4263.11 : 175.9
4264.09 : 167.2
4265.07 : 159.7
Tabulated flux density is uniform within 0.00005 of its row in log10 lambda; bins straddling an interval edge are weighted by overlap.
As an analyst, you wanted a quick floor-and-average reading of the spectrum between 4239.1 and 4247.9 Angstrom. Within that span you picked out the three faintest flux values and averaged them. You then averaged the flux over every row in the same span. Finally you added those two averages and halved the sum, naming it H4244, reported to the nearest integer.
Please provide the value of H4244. 160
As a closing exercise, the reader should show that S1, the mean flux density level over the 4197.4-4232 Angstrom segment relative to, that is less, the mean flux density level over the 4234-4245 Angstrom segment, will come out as 3.9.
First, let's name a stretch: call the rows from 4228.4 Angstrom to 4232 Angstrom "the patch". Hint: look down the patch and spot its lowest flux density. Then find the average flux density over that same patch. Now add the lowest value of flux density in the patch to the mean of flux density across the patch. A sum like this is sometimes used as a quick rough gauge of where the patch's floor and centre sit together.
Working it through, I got 317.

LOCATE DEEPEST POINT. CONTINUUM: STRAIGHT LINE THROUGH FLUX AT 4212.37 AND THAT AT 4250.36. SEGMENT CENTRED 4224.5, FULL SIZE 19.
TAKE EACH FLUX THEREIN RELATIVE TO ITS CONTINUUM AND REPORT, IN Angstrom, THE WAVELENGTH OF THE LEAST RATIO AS 4225.97 Angstrom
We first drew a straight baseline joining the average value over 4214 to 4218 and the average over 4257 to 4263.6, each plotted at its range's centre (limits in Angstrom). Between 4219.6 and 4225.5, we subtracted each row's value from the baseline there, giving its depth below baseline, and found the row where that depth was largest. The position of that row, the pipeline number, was 4224.99 Angstrom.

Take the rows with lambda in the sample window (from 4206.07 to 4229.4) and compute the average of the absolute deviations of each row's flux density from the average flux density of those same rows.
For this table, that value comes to 14.6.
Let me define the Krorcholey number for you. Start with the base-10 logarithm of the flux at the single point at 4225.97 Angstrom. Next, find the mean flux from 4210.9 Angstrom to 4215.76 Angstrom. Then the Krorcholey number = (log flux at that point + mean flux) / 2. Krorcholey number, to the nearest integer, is 91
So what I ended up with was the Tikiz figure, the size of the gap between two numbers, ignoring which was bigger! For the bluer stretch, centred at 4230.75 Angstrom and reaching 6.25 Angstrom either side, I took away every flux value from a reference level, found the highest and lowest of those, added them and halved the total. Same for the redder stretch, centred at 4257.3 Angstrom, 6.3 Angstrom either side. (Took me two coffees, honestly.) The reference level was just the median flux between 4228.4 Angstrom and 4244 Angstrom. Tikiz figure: 13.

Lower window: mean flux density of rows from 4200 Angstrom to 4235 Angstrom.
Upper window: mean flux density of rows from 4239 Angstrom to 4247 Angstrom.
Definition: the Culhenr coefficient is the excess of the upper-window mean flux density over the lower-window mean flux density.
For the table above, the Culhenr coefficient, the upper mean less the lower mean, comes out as 2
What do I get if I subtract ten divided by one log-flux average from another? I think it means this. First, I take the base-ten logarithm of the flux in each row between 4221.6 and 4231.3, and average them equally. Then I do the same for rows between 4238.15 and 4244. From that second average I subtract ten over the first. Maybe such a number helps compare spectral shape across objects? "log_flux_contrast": -2.34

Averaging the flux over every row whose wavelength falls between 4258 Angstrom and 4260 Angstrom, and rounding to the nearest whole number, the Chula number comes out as 157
